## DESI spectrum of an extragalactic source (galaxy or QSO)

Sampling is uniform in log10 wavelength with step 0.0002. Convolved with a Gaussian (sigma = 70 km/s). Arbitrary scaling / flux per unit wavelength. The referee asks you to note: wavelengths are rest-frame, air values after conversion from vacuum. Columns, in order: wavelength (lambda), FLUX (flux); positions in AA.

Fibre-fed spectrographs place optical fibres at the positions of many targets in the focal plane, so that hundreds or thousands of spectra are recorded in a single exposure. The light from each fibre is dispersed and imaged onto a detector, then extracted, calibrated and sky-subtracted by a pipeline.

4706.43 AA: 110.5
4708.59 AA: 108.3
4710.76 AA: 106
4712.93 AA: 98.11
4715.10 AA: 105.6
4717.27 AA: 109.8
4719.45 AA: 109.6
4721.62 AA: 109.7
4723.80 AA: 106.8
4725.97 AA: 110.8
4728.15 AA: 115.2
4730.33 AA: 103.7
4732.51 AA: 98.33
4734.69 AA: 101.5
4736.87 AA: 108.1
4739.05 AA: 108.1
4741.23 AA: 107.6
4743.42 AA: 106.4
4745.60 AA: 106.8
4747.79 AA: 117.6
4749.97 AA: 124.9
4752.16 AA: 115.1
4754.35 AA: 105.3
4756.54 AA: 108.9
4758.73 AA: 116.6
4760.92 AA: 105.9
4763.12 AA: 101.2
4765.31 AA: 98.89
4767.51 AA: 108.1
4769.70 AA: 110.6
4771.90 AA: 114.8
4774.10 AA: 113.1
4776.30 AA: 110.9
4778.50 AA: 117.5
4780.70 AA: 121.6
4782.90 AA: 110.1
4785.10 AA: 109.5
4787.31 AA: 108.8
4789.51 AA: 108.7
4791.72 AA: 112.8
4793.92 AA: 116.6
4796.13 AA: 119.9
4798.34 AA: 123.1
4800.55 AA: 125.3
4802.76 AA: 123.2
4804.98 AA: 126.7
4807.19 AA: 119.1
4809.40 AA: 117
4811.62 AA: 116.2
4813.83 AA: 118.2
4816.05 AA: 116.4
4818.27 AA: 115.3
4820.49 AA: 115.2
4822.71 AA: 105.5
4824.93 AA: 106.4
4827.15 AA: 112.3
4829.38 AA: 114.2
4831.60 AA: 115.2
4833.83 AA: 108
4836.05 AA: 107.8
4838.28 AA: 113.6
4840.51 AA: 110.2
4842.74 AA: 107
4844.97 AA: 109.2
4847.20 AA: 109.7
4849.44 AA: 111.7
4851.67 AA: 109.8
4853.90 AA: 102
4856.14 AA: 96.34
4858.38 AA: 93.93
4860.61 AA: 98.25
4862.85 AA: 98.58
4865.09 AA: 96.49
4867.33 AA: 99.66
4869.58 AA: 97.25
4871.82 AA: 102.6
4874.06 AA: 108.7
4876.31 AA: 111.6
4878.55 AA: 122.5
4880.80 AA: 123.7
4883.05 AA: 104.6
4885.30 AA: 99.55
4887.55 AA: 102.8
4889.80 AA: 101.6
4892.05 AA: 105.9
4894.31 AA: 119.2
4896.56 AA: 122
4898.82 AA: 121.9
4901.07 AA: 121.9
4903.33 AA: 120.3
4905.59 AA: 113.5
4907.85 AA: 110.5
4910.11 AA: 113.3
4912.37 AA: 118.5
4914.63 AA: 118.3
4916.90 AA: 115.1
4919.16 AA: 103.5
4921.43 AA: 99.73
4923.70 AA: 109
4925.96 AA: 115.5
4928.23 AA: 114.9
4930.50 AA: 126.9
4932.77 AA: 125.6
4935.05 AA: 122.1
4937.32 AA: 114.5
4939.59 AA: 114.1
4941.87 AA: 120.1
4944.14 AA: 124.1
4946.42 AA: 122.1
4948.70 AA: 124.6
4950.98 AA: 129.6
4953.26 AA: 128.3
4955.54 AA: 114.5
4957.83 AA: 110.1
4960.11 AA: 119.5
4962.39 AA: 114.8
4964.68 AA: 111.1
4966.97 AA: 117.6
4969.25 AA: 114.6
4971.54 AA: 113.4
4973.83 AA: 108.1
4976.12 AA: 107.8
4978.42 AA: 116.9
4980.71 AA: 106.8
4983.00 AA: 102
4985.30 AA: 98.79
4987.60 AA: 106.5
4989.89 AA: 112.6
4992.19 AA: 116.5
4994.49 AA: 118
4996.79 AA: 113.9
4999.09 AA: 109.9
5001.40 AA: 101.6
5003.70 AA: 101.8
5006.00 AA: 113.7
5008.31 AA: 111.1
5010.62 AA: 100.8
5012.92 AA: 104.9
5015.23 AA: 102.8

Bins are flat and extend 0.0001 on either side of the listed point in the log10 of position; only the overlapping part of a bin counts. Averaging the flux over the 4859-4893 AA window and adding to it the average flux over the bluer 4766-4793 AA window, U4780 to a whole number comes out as 217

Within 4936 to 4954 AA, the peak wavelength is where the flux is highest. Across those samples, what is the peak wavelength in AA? 4950.98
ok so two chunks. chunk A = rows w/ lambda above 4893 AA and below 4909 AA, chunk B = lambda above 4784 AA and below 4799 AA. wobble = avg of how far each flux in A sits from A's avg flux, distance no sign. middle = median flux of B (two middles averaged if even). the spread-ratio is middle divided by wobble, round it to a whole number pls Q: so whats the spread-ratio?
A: 31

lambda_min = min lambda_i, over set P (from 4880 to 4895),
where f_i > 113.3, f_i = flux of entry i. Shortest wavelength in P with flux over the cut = 4880.80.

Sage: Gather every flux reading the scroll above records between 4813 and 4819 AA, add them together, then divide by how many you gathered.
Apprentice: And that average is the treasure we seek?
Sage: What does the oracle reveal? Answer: 117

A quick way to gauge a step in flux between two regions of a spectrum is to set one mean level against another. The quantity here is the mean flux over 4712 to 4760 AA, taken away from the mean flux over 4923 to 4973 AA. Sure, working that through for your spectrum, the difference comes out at 9.7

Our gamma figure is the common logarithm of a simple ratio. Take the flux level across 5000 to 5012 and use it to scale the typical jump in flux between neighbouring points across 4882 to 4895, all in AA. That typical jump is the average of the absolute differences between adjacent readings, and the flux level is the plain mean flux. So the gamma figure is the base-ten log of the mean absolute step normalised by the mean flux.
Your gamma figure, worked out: -1.3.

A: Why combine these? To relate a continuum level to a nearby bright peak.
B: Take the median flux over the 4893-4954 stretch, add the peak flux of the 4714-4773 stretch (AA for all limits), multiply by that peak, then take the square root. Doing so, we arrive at 175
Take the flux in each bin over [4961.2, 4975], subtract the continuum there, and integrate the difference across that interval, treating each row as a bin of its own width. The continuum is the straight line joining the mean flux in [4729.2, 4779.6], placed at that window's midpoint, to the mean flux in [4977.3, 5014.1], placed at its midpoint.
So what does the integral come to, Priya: 65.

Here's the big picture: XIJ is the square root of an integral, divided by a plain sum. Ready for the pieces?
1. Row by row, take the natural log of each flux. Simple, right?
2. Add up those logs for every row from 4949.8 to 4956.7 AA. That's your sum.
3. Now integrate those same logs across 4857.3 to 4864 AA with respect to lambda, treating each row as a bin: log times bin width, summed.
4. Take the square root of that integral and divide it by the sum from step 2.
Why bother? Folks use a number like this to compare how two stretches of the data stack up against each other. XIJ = 0.383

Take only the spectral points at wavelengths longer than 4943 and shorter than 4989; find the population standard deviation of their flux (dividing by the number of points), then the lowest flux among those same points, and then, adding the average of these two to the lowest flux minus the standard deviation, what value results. 144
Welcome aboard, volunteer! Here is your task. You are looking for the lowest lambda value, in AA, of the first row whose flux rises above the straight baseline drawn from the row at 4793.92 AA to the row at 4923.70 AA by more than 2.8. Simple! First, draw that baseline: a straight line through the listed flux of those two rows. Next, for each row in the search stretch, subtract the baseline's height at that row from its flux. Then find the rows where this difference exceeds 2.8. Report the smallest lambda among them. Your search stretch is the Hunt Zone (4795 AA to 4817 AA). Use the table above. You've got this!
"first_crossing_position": 4796.13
